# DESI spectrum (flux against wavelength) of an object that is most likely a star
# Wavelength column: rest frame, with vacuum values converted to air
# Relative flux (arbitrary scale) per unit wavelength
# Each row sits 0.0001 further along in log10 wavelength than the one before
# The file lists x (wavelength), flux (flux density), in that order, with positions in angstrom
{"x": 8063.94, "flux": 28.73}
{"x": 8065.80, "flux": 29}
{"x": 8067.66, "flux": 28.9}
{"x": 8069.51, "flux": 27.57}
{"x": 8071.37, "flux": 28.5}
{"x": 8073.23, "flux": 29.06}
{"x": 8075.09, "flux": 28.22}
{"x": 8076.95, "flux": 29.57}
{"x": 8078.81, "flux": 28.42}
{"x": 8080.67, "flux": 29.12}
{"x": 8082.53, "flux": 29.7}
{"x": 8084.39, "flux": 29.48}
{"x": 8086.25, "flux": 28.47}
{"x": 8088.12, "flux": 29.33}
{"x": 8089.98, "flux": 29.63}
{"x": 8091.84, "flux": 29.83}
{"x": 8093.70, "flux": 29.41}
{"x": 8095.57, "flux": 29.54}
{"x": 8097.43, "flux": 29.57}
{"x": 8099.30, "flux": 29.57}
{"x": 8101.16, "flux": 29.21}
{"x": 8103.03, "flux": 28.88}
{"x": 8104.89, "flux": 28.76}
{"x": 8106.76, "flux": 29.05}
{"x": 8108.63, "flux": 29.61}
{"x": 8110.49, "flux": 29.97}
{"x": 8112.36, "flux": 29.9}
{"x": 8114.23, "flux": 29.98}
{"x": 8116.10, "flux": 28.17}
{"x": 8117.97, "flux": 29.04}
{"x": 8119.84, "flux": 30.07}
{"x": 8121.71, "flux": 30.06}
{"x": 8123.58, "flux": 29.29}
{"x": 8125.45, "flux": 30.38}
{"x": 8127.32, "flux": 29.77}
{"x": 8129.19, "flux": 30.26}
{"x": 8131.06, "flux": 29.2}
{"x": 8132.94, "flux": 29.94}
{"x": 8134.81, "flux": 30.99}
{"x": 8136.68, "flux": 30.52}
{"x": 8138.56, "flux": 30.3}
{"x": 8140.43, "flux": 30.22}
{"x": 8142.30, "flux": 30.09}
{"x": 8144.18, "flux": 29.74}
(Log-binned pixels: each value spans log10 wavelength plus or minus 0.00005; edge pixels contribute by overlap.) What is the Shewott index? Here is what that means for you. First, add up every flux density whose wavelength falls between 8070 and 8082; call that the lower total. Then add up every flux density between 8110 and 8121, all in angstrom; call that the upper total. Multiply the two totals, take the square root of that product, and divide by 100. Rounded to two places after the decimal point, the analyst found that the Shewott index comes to 1.75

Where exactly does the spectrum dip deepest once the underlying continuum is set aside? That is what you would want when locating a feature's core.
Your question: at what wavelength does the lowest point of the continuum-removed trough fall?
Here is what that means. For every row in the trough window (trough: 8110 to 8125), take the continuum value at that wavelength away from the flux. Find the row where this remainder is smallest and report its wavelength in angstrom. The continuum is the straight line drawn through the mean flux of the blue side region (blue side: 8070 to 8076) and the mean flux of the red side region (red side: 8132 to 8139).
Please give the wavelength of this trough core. 8116.10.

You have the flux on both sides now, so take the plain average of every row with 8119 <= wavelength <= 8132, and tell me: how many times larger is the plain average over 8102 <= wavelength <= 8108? 0.968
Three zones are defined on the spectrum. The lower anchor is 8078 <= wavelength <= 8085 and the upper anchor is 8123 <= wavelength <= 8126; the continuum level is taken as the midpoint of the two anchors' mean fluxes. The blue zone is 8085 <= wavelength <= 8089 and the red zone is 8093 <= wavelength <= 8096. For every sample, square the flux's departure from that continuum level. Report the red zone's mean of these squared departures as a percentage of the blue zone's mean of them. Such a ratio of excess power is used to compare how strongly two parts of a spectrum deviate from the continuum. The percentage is 1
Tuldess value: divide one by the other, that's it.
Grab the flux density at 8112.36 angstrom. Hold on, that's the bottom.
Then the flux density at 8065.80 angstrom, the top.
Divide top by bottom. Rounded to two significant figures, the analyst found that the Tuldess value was 0.97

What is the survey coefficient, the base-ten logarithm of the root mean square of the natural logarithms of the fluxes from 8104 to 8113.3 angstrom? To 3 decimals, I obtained 0.529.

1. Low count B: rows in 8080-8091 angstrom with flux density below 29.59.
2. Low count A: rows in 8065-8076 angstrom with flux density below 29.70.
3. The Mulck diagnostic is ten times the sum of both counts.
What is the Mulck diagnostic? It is 100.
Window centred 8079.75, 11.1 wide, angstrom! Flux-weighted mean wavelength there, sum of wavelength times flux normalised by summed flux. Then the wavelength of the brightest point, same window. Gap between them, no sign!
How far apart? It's 2.8 angstrom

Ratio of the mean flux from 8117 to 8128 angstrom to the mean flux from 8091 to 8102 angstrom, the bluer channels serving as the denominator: 1.008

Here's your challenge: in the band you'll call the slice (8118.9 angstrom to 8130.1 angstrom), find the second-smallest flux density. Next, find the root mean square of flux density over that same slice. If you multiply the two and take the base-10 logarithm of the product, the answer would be 2.95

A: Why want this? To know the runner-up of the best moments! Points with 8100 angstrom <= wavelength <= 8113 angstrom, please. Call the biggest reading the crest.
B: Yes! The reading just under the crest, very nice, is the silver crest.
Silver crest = 29.9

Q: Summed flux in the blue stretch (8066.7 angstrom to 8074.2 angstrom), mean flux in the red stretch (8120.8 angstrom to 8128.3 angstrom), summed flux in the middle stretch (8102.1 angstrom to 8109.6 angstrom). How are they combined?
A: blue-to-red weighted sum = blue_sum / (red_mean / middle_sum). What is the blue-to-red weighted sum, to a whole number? 444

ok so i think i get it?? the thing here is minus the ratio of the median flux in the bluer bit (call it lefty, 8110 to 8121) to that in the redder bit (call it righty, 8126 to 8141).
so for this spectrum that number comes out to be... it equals -0.990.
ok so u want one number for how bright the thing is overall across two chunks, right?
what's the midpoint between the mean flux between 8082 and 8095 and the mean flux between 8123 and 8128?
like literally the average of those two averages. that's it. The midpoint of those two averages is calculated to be 29.6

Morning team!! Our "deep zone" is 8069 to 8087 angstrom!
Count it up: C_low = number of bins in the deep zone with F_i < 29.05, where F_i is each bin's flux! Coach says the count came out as 5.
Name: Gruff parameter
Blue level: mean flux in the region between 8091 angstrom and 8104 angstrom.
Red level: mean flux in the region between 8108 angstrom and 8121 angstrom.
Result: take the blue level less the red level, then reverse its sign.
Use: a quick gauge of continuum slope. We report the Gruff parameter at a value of 0.1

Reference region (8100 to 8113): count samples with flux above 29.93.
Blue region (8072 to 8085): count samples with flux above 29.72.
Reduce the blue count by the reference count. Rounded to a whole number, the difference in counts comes -1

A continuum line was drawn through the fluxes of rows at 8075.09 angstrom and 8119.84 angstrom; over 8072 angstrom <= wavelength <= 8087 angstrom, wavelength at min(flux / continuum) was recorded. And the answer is 8086.25 angstrom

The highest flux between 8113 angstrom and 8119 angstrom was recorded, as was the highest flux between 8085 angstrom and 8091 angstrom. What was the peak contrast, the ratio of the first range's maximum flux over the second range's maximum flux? 1.01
